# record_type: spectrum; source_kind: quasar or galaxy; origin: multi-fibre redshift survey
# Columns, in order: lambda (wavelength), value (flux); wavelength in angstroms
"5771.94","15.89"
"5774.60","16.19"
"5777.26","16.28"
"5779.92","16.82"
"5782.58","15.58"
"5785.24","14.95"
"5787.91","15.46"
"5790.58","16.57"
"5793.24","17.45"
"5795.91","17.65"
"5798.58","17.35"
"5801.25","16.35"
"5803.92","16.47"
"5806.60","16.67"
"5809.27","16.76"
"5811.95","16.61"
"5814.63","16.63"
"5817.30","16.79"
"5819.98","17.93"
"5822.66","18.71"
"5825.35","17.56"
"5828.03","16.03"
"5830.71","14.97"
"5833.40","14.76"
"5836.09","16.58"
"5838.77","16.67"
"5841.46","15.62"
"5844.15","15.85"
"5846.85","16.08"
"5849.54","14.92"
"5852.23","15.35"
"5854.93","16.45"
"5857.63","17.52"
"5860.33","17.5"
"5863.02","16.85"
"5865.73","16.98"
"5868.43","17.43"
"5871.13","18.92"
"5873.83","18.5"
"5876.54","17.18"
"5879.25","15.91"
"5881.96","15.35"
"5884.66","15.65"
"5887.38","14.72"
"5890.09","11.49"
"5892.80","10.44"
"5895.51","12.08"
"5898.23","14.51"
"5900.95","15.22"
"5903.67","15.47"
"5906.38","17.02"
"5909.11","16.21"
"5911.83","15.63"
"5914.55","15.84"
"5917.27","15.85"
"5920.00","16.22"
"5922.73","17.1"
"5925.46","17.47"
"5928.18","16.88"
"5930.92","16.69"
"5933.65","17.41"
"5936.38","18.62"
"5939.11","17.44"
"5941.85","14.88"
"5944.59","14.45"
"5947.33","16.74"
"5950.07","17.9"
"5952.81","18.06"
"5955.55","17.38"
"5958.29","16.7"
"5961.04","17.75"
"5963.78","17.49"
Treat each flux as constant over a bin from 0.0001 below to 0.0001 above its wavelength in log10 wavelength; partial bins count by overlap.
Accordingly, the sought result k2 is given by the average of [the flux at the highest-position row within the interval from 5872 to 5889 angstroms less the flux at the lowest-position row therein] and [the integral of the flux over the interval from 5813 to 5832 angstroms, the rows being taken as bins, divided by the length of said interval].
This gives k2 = 6.6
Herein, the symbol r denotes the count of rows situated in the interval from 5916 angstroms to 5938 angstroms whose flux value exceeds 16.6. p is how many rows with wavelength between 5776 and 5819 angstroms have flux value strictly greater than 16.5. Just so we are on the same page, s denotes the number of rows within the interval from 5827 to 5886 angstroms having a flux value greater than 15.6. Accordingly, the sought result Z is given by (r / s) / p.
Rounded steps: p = 10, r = 6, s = 17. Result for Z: 0.04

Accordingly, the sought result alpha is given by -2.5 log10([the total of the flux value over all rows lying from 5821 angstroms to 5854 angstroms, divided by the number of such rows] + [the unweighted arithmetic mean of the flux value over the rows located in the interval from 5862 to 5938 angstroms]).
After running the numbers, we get -3.77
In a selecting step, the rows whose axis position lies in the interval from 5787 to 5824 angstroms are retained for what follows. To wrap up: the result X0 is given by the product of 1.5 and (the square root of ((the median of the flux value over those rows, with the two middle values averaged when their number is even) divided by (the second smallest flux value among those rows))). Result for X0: 1.52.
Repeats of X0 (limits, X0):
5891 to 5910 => 1.68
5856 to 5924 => 1.77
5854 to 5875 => 1.53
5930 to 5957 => 1.62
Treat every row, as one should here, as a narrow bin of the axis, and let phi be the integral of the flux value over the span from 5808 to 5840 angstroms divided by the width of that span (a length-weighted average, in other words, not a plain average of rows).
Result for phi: 16.7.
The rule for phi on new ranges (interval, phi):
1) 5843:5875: 16.9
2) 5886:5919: 14.6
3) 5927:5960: 16.9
